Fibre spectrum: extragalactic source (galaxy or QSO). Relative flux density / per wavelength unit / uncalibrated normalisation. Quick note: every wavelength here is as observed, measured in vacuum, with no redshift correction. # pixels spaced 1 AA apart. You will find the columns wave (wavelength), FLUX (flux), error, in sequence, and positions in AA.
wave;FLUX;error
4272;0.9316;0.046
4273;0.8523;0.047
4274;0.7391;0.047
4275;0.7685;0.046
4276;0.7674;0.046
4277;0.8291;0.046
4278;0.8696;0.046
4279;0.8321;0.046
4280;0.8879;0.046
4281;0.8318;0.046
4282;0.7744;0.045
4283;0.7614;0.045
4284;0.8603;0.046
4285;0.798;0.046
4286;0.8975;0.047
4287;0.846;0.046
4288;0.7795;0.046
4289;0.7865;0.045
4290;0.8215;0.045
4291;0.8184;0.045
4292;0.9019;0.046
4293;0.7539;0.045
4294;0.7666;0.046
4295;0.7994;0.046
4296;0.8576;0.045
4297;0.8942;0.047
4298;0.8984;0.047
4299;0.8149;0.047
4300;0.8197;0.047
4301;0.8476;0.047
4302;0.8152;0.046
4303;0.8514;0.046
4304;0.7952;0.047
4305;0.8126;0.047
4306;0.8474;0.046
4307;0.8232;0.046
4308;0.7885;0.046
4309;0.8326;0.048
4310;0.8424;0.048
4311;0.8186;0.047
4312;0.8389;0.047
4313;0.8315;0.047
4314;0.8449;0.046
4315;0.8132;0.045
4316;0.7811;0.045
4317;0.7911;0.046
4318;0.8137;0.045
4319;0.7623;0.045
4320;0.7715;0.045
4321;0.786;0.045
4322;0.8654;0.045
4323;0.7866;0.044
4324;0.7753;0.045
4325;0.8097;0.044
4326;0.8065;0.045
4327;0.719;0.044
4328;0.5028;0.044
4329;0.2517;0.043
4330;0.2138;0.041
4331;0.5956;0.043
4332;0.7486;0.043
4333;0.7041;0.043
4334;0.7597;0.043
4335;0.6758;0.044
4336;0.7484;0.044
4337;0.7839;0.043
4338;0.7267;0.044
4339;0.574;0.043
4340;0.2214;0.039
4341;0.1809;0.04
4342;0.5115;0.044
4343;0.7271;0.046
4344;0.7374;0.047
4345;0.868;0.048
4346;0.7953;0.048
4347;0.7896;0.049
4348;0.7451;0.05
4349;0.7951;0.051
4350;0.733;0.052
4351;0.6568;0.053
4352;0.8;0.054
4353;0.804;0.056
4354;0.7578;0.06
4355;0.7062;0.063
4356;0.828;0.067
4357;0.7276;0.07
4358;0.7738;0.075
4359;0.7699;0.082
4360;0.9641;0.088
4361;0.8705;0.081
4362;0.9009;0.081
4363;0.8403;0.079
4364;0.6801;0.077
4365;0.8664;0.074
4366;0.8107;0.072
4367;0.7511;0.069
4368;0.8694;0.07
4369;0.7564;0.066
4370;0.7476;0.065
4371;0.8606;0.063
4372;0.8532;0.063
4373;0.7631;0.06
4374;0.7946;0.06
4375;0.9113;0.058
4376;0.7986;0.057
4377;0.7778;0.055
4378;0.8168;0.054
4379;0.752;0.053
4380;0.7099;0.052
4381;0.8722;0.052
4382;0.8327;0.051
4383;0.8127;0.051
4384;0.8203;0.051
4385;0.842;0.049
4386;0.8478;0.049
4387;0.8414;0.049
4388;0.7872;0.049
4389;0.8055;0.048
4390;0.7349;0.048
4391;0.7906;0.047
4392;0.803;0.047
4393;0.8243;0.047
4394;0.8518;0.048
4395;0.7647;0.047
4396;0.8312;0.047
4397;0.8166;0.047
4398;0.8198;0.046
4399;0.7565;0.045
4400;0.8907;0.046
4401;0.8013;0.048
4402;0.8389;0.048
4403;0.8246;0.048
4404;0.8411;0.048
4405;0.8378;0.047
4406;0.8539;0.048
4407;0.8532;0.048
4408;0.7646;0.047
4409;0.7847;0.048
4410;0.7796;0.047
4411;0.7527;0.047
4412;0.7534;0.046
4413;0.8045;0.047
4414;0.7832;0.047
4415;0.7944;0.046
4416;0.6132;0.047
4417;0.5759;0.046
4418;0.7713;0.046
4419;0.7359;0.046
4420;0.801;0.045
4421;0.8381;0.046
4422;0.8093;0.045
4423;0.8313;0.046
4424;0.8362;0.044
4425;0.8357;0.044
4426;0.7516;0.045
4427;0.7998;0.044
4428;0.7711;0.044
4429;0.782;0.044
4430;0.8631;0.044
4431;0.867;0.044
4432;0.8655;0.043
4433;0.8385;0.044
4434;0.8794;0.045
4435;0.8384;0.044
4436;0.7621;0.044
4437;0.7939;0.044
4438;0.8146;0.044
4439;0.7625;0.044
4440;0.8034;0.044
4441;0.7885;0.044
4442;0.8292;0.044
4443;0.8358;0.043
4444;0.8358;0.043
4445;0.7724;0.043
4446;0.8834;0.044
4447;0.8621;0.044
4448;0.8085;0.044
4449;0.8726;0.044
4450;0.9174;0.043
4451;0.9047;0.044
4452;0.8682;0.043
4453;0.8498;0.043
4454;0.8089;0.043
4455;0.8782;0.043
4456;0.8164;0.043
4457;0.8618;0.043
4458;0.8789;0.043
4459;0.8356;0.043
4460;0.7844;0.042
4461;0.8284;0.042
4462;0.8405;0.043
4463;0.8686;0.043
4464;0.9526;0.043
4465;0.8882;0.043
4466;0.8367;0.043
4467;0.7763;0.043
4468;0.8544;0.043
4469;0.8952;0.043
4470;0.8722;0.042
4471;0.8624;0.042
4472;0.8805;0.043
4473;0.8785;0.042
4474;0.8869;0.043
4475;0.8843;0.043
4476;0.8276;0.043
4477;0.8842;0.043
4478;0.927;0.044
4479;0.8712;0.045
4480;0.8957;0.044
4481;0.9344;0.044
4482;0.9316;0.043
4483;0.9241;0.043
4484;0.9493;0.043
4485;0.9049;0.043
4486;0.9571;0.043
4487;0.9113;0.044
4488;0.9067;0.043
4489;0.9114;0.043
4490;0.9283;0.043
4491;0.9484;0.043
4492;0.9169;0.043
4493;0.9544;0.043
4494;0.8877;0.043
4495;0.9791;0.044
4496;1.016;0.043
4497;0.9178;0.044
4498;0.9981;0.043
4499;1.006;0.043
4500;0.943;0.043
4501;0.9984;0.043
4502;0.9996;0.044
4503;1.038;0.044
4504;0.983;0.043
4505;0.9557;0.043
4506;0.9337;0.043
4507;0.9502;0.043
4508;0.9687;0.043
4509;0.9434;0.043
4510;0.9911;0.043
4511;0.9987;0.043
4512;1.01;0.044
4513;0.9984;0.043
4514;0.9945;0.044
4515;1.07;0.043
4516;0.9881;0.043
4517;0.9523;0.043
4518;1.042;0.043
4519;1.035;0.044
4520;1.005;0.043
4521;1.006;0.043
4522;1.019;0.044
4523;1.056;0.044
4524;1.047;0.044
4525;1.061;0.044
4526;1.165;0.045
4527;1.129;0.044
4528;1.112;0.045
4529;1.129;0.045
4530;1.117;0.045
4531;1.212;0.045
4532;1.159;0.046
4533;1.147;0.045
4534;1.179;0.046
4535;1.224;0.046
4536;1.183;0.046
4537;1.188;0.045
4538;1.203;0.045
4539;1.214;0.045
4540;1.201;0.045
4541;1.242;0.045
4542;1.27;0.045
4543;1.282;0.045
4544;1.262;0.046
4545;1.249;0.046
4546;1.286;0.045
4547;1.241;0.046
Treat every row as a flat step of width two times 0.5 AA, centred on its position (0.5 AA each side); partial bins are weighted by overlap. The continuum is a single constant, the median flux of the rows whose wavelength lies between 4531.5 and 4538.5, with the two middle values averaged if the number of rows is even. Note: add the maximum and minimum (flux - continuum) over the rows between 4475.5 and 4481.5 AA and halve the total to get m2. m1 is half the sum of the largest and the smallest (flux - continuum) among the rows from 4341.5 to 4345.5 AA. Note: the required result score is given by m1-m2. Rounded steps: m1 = -0.49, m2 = -0.30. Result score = -0.19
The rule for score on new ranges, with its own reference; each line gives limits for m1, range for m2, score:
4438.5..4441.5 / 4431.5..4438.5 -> -0.04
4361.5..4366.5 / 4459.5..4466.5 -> -0.08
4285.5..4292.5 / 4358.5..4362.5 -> -0.03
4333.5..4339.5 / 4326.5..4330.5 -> 0.21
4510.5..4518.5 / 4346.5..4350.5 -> 0.25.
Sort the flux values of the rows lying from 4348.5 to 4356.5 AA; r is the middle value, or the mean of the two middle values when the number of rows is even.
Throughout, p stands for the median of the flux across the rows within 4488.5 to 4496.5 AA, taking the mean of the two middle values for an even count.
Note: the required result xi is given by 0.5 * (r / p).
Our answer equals 0.41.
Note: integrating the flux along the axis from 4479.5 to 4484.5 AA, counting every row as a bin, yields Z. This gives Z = 4.64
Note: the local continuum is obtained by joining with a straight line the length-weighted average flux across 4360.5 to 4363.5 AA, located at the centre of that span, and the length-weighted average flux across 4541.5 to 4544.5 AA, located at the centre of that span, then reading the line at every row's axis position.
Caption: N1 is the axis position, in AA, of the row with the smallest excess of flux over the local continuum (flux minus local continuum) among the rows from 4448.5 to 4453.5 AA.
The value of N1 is 4453 AA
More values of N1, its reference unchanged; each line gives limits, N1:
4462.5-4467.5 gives 4467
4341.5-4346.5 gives 4342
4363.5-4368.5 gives 4364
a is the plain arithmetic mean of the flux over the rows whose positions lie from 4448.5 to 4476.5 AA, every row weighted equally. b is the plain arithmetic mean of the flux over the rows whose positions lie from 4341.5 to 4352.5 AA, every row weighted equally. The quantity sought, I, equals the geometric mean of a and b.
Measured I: 0.799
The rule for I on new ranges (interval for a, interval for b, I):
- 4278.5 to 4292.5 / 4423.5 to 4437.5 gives 0.824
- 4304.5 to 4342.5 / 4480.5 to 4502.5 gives 0.816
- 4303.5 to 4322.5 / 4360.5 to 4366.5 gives 0.821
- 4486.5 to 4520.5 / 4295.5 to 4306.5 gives 0.905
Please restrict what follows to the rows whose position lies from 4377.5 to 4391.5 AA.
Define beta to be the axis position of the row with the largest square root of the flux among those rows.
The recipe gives 4381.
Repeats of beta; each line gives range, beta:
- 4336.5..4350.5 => 4345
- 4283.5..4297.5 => 4292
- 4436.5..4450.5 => 4450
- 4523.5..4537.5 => 4535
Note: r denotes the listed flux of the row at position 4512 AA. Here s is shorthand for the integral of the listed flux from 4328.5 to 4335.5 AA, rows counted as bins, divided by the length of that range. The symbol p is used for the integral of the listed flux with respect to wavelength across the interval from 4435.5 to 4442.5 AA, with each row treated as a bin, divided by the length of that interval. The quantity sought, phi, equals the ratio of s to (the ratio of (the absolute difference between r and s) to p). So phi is 1.0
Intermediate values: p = 0.79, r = 1.01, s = 0.56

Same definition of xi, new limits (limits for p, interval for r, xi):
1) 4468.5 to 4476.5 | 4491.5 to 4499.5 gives 0.55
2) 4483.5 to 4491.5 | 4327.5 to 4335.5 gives 0.35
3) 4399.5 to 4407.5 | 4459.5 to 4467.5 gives 0.50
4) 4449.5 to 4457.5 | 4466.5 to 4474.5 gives 0.51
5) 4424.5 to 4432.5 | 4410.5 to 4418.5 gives 0.47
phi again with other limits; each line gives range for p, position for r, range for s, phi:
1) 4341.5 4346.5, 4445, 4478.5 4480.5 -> 5.8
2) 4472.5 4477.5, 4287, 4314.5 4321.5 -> 11.9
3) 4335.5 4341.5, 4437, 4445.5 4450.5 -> 6.3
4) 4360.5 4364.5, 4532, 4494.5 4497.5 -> 4.2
